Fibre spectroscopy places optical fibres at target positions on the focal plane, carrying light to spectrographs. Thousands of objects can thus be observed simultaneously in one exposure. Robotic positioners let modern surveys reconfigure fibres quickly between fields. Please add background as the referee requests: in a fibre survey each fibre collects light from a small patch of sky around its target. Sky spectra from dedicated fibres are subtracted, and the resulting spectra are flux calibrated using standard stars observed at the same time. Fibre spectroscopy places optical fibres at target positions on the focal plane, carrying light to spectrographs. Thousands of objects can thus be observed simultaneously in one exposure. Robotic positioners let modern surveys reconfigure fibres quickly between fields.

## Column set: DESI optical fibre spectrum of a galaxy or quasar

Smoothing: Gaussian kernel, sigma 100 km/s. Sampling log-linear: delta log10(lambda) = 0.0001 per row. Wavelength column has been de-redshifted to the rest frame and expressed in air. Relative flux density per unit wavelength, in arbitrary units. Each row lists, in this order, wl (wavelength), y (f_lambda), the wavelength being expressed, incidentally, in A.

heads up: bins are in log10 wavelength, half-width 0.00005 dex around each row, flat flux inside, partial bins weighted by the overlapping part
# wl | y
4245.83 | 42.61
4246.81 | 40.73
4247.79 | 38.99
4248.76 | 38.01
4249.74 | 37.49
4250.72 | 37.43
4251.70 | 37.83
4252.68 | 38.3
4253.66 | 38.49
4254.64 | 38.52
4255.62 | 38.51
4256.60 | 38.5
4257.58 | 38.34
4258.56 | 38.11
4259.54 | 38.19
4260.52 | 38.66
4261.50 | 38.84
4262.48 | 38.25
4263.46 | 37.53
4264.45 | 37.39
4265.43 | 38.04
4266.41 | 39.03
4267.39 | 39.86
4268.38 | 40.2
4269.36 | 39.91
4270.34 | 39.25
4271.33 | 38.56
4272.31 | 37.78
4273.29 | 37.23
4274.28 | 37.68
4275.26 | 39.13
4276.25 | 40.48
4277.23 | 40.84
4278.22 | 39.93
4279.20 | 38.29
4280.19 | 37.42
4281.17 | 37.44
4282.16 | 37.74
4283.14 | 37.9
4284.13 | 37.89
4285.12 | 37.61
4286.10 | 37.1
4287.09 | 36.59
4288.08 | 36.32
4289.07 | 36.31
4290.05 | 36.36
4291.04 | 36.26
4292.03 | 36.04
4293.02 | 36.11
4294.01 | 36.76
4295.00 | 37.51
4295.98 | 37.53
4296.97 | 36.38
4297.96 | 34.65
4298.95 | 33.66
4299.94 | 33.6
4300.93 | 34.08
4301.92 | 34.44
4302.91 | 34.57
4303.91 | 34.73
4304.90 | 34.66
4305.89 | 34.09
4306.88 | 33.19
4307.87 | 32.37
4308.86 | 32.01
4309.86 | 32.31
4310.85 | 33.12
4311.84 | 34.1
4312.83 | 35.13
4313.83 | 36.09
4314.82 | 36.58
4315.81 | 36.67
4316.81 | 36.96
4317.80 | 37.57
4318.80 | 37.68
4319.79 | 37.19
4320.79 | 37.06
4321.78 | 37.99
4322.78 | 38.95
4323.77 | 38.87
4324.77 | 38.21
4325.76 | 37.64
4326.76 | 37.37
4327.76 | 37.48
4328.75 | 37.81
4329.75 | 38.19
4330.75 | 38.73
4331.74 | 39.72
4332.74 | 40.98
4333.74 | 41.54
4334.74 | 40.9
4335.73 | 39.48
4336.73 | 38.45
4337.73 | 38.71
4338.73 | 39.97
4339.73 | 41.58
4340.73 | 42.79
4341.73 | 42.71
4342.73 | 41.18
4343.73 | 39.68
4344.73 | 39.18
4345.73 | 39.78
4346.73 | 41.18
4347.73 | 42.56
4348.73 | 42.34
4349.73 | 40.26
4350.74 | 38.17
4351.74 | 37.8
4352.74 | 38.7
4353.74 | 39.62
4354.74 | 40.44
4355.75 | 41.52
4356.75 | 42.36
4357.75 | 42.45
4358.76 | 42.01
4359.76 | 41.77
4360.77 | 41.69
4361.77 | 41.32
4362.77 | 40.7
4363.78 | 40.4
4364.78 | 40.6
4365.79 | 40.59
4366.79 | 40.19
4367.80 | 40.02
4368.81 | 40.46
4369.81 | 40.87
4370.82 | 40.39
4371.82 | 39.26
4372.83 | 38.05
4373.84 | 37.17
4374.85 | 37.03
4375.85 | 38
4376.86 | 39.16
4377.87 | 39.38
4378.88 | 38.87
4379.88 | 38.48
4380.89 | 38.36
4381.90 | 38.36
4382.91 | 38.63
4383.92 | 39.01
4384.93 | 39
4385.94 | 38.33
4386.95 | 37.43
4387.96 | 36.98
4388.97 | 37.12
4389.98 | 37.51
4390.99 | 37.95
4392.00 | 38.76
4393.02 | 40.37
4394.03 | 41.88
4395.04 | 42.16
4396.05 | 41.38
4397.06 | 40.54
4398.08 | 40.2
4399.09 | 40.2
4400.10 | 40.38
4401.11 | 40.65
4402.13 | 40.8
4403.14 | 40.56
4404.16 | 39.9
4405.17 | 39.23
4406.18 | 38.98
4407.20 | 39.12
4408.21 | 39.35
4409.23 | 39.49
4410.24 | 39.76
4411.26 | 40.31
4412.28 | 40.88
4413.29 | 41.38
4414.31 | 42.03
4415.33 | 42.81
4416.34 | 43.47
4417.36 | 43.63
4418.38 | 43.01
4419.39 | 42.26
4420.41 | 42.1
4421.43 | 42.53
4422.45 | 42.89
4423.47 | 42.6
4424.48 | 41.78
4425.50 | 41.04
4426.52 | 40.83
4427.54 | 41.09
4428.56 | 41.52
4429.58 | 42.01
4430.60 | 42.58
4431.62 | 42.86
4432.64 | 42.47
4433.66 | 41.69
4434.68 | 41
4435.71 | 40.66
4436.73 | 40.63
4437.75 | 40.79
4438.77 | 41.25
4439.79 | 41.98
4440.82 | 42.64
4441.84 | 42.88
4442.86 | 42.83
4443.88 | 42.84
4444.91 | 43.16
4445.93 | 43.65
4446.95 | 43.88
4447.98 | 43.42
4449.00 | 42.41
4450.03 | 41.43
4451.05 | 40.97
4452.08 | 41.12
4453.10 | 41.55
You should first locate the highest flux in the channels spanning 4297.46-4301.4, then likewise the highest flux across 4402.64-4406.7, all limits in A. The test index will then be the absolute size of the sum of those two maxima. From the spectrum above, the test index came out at 75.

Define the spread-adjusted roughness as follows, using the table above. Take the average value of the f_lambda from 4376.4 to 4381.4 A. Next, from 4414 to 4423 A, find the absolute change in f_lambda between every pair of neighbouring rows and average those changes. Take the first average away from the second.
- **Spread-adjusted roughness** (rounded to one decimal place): -38.4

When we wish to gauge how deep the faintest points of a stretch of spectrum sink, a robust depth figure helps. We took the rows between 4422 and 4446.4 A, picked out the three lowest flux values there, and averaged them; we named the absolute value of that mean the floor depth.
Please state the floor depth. 41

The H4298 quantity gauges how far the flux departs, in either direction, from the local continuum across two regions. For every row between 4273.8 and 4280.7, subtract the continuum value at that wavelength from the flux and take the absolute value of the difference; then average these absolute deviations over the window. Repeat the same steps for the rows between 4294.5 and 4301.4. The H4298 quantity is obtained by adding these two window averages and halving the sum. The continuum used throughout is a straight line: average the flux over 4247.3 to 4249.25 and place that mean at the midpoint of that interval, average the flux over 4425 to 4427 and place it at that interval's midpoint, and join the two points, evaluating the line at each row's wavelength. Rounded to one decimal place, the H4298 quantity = 2.5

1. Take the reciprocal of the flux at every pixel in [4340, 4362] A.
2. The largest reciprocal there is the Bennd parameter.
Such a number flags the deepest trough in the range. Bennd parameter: 0.0265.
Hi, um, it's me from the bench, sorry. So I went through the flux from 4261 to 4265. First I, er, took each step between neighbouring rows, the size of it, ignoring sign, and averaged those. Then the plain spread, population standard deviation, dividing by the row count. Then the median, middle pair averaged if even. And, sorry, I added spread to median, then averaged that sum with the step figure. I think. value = 19.5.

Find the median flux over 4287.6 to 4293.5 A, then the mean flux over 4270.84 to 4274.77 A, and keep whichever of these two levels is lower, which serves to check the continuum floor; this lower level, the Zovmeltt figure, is 36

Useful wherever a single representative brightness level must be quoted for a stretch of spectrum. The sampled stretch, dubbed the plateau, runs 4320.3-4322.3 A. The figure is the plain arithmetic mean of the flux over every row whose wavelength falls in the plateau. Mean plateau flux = 38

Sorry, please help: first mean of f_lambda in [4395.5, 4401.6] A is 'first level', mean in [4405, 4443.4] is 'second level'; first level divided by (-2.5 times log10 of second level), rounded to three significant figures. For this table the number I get -10.0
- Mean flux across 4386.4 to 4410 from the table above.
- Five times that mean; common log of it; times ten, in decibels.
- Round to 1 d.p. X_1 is 23.0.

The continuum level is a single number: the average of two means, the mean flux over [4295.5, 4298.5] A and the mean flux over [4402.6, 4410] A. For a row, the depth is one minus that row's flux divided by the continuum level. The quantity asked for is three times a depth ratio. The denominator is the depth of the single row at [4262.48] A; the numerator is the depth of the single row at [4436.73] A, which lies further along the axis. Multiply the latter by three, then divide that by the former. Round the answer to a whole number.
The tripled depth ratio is 21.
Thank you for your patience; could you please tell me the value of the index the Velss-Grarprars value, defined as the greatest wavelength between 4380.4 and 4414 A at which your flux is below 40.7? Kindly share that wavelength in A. 4411.26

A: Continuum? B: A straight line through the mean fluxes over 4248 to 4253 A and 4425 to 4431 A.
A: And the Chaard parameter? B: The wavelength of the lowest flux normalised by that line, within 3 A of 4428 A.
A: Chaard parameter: 4426.52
